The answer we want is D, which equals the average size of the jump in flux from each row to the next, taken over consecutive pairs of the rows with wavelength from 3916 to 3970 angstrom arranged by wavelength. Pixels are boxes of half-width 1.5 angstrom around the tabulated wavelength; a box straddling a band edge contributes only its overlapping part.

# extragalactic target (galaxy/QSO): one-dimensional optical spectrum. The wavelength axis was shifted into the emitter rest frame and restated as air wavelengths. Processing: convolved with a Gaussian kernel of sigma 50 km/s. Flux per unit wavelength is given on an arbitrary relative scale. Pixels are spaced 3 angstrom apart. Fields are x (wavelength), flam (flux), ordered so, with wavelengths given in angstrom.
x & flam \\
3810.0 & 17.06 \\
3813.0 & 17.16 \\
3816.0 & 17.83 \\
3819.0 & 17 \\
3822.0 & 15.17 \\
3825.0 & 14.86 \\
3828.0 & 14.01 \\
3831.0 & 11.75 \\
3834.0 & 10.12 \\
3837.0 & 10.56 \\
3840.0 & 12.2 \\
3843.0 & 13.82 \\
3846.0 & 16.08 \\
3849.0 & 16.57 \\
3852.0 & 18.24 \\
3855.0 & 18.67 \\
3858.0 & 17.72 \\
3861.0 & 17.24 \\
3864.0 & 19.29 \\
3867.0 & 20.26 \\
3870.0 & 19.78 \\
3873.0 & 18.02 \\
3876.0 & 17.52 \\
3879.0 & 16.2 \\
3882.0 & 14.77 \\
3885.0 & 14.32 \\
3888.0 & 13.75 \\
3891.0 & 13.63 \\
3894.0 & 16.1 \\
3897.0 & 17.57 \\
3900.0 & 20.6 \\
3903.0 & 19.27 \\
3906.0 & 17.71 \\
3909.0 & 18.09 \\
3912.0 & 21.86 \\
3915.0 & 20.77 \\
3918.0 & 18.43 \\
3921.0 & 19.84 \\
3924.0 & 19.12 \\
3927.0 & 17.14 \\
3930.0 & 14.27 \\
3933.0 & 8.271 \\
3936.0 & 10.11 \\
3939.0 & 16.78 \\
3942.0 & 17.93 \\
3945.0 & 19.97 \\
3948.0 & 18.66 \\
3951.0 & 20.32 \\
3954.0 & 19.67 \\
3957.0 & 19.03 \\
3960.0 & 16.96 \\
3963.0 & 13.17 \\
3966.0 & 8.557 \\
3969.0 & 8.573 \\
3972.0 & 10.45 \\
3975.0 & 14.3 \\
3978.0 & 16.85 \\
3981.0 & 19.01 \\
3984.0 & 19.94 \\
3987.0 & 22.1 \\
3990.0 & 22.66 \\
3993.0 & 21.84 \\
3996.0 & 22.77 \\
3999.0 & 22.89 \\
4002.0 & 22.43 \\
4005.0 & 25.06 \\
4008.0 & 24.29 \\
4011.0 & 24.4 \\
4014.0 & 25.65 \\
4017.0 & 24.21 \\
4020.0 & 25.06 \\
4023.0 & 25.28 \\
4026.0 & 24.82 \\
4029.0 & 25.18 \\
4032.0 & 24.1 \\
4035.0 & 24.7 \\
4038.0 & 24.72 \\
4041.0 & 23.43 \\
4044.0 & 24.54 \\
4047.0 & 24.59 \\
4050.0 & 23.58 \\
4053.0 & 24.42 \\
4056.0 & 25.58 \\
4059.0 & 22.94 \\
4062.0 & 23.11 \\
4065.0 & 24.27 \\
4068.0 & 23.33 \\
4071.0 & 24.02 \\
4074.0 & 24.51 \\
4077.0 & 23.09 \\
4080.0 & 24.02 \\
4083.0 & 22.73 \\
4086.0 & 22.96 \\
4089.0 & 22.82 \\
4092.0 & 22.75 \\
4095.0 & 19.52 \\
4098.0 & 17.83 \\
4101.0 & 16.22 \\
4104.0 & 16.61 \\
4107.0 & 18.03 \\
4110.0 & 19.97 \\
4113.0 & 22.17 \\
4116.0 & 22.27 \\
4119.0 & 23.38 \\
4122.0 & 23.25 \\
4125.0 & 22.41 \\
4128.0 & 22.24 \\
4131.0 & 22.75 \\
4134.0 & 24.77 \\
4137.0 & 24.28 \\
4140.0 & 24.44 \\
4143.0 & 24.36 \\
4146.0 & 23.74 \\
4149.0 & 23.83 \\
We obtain 2.3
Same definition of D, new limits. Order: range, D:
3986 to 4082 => 0.9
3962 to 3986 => 2.3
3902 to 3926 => 1.6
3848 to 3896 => 1.0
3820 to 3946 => 1.6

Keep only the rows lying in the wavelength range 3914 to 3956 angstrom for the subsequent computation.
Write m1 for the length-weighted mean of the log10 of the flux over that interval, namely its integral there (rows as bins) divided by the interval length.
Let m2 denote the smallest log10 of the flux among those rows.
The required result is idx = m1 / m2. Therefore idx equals 1.33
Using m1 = 1.22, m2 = 0.92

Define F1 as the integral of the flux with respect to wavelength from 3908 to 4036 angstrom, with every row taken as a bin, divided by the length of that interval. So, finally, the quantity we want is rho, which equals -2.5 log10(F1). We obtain -3.2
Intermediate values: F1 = 19.4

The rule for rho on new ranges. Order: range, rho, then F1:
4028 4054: -3.5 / 24.3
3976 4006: -3.3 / 21.4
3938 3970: -3.0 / 16.4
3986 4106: -3.4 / 23.2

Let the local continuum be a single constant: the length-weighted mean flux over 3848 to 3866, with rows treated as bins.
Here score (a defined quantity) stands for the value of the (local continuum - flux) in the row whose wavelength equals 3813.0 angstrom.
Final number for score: 1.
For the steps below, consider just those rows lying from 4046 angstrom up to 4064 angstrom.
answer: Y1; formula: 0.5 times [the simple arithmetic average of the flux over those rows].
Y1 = 12.0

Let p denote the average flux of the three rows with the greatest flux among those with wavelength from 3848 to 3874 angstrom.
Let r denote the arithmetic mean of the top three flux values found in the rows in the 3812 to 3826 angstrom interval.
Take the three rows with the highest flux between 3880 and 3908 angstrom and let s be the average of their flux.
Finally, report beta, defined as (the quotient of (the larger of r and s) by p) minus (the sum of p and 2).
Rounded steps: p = 20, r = 17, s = 19.2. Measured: -20.8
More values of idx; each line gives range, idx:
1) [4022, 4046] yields 1.02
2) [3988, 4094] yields 1.03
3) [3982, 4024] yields 1.05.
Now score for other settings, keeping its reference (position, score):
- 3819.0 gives 1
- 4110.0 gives -2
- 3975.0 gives 4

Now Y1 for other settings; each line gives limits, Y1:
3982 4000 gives 11.0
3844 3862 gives 8.7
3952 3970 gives 7.2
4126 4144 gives 11.9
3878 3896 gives 7.4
